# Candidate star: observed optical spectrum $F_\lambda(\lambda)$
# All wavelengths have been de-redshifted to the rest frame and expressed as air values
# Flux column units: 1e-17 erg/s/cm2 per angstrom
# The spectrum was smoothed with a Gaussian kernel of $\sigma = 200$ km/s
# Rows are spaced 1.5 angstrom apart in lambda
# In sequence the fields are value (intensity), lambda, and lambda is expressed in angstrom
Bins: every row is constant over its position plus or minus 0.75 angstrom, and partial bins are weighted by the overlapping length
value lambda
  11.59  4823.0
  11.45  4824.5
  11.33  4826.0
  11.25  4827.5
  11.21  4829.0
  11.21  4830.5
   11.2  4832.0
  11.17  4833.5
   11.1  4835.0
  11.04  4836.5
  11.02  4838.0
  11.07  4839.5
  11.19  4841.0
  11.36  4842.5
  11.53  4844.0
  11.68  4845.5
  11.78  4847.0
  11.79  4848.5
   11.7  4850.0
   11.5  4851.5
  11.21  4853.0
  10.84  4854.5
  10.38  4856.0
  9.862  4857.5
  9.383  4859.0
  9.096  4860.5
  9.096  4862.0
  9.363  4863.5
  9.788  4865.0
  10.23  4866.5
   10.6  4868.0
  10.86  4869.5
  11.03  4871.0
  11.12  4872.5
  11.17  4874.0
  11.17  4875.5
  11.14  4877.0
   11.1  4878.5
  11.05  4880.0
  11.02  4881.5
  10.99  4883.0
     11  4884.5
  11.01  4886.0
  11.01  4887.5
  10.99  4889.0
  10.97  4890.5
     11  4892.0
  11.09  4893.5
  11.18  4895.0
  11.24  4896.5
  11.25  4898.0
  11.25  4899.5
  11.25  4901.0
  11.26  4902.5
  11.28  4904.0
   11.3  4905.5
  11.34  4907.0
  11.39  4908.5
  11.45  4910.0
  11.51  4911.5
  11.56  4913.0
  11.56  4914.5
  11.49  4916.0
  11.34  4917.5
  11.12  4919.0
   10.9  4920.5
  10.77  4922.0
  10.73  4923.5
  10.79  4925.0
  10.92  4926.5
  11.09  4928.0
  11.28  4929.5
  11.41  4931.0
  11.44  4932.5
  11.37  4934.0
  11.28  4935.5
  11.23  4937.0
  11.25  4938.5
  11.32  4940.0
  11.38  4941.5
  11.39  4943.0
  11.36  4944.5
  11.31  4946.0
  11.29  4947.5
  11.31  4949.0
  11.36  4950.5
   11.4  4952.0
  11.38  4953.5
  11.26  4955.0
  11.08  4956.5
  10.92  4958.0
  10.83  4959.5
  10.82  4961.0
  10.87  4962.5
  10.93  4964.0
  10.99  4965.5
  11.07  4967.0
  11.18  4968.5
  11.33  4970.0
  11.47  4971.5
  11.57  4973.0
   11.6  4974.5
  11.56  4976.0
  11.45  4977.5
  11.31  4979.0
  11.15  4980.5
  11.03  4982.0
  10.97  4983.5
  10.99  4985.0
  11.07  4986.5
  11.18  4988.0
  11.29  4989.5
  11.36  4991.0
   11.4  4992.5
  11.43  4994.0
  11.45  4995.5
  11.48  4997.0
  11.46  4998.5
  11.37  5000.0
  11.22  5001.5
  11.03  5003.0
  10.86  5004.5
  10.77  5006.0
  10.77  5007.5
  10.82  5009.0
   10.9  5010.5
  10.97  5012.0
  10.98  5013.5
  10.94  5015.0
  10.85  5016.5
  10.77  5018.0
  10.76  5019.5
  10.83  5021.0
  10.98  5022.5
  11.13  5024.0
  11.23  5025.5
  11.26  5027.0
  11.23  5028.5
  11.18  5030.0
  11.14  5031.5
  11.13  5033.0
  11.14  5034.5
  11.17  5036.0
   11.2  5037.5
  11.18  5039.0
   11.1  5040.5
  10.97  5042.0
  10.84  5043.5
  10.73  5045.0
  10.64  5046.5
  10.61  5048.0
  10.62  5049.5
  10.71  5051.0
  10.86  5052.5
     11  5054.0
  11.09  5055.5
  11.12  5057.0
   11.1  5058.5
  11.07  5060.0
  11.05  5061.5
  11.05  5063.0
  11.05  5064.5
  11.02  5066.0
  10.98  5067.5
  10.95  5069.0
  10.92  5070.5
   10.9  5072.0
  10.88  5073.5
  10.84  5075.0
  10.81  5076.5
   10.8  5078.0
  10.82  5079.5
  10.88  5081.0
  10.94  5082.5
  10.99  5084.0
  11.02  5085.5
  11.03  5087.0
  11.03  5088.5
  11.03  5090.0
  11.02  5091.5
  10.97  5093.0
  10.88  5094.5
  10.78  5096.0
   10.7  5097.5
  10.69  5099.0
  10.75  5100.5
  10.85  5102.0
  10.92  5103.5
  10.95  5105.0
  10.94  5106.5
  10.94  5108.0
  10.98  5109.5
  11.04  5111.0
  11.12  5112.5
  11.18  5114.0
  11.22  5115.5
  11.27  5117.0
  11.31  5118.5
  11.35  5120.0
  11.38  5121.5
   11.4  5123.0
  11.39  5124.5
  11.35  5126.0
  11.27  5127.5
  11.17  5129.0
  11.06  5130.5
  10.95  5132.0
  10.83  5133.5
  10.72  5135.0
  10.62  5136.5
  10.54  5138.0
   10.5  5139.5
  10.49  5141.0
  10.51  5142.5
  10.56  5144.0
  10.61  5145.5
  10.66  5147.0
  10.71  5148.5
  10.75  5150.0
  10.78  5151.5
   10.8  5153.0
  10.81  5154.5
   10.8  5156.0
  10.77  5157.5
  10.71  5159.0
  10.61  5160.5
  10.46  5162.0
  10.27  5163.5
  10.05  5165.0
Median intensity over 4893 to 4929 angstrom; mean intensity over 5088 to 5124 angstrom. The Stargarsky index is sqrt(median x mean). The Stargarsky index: 11.14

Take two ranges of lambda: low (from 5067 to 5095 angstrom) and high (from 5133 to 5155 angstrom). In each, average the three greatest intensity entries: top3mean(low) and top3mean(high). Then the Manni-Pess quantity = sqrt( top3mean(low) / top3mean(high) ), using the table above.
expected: 1.010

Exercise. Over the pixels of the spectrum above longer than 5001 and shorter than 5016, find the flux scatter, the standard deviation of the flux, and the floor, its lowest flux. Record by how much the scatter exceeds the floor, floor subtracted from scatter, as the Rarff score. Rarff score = -10.6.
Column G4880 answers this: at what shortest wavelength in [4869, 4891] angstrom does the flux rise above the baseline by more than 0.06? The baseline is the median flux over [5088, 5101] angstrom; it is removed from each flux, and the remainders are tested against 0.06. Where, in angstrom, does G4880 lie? 4871.0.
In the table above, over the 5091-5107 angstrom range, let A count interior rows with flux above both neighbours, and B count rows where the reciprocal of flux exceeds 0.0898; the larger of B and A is 11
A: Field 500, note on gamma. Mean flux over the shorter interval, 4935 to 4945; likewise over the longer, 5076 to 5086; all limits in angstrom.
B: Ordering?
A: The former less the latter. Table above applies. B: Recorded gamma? 0.42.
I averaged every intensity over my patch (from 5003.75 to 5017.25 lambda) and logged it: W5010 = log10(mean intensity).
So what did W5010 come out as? 1.04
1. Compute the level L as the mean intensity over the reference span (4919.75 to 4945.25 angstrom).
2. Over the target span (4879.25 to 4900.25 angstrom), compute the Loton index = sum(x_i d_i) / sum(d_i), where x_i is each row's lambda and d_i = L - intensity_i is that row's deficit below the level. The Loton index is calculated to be 4884.7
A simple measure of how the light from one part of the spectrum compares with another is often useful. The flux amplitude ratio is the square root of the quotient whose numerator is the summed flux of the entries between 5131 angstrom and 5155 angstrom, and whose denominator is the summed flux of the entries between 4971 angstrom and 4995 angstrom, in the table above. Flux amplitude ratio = 0.97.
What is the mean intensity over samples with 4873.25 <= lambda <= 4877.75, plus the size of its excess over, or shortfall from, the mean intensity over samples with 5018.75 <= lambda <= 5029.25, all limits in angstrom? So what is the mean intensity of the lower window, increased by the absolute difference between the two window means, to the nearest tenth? 11.3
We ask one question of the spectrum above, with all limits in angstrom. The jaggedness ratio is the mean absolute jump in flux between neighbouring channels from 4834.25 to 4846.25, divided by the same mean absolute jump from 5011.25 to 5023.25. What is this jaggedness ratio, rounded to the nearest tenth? 1.6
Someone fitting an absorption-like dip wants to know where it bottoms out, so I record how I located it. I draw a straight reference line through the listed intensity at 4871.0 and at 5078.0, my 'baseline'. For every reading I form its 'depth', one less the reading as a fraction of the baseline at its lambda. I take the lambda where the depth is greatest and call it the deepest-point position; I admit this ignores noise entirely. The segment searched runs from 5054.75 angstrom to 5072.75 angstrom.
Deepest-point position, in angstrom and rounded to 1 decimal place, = 5072.0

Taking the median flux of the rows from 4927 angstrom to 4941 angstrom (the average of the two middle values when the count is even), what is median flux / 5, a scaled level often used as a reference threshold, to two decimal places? 2.26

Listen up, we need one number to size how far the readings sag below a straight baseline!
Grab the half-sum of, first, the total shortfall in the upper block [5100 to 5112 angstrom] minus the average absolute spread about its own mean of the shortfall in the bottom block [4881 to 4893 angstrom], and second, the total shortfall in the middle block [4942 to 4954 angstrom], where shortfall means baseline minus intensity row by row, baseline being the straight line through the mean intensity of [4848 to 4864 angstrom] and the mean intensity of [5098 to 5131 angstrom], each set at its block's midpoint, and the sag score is -2.2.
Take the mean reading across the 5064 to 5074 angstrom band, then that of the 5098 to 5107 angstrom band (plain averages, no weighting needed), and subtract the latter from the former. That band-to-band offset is 0.11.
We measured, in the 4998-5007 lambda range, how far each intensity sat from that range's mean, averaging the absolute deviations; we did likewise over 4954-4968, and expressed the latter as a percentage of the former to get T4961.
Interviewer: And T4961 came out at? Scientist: 48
